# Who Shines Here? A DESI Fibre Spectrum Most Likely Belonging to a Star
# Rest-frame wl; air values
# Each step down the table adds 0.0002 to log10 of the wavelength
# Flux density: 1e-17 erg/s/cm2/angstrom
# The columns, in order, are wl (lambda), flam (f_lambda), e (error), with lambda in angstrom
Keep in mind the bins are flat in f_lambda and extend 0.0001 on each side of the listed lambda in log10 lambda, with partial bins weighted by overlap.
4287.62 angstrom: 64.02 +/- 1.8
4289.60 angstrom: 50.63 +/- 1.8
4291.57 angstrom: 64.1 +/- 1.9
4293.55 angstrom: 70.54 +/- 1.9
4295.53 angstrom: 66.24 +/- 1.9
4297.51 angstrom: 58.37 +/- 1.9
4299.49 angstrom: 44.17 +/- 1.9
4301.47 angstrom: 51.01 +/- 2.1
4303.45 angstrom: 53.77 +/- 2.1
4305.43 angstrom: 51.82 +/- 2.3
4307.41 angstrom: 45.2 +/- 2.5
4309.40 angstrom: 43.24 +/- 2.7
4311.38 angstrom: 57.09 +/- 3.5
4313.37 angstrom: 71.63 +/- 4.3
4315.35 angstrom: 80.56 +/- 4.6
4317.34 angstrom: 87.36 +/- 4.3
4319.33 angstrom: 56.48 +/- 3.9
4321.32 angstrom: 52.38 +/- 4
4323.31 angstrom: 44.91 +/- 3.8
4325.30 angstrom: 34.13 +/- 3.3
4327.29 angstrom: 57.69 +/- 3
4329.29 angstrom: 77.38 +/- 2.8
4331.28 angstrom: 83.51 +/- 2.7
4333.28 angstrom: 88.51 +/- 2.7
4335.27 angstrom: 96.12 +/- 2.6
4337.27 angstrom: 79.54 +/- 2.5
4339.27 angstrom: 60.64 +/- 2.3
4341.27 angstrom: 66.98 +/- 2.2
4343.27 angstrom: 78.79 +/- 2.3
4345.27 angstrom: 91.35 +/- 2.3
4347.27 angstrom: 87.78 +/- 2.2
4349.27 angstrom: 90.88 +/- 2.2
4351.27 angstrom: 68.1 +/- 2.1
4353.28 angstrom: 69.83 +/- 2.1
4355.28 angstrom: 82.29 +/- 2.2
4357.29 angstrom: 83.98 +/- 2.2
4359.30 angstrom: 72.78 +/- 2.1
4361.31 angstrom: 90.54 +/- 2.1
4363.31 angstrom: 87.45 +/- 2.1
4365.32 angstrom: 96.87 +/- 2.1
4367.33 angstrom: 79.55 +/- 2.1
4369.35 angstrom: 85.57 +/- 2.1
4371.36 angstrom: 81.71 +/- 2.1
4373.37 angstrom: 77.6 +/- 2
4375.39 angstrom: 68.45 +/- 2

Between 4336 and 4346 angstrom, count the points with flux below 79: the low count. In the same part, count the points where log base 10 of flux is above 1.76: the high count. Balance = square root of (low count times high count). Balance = 3.9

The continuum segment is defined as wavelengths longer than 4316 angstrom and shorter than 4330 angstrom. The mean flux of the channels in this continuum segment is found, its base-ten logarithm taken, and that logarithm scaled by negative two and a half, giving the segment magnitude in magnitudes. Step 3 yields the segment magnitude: -4.42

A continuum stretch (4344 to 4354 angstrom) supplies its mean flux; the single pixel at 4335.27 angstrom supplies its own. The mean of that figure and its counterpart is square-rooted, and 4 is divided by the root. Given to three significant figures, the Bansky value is 0.424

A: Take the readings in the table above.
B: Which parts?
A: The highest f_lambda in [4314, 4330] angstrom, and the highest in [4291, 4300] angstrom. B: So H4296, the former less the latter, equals 17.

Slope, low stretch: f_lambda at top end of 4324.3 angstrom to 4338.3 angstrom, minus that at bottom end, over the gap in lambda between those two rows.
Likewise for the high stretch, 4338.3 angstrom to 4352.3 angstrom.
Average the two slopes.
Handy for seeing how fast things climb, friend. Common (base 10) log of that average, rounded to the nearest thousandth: 0.344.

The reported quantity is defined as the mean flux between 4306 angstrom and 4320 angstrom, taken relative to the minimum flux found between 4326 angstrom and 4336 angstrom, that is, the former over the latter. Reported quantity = 1.1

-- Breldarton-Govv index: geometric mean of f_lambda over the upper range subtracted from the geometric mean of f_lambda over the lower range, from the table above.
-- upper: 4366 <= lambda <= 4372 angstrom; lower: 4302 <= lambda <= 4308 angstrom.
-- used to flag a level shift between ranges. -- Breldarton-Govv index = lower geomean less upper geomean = -32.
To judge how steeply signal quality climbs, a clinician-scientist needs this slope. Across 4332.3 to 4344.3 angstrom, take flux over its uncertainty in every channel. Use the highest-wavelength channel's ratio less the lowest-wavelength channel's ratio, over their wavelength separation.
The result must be 0.1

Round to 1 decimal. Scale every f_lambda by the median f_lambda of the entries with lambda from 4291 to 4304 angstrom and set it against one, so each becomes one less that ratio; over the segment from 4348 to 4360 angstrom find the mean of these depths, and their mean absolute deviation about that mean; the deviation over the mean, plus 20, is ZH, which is 19.6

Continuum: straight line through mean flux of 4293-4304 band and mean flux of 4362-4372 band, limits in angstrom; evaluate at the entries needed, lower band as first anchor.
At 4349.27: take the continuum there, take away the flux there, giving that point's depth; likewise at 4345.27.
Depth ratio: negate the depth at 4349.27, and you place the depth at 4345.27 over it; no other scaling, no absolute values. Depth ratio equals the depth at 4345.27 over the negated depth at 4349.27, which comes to -1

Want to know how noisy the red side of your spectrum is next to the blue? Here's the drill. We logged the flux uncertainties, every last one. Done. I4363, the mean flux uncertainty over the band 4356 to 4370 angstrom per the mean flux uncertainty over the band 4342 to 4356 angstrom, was 0.96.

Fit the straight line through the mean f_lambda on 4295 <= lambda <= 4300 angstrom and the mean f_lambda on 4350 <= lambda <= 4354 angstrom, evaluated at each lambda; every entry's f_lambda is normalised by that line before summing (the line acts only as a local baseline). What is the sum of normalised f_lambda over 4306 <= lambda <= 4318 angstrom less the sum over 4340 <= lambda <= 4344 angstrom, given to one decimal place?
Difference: 4.2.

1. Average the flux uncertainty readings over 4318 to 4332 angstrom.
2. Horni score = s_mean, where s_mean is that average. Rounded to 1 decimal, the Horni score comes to 3.4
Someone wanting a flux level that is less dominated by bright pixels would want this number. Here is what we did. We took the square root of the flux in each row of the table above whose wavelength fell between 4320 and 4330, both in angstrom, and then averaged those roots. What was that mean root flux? 7.2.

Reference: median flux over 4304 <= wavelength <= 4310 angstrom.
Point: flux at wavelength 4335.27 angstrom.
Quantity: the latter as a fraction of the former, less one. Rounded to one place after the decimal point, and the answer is 1.1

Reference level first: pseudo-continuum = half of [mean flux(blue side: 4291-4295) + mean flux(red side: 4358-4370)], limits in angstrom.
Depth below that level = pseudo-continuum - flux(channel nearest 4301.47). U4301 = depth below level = 25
